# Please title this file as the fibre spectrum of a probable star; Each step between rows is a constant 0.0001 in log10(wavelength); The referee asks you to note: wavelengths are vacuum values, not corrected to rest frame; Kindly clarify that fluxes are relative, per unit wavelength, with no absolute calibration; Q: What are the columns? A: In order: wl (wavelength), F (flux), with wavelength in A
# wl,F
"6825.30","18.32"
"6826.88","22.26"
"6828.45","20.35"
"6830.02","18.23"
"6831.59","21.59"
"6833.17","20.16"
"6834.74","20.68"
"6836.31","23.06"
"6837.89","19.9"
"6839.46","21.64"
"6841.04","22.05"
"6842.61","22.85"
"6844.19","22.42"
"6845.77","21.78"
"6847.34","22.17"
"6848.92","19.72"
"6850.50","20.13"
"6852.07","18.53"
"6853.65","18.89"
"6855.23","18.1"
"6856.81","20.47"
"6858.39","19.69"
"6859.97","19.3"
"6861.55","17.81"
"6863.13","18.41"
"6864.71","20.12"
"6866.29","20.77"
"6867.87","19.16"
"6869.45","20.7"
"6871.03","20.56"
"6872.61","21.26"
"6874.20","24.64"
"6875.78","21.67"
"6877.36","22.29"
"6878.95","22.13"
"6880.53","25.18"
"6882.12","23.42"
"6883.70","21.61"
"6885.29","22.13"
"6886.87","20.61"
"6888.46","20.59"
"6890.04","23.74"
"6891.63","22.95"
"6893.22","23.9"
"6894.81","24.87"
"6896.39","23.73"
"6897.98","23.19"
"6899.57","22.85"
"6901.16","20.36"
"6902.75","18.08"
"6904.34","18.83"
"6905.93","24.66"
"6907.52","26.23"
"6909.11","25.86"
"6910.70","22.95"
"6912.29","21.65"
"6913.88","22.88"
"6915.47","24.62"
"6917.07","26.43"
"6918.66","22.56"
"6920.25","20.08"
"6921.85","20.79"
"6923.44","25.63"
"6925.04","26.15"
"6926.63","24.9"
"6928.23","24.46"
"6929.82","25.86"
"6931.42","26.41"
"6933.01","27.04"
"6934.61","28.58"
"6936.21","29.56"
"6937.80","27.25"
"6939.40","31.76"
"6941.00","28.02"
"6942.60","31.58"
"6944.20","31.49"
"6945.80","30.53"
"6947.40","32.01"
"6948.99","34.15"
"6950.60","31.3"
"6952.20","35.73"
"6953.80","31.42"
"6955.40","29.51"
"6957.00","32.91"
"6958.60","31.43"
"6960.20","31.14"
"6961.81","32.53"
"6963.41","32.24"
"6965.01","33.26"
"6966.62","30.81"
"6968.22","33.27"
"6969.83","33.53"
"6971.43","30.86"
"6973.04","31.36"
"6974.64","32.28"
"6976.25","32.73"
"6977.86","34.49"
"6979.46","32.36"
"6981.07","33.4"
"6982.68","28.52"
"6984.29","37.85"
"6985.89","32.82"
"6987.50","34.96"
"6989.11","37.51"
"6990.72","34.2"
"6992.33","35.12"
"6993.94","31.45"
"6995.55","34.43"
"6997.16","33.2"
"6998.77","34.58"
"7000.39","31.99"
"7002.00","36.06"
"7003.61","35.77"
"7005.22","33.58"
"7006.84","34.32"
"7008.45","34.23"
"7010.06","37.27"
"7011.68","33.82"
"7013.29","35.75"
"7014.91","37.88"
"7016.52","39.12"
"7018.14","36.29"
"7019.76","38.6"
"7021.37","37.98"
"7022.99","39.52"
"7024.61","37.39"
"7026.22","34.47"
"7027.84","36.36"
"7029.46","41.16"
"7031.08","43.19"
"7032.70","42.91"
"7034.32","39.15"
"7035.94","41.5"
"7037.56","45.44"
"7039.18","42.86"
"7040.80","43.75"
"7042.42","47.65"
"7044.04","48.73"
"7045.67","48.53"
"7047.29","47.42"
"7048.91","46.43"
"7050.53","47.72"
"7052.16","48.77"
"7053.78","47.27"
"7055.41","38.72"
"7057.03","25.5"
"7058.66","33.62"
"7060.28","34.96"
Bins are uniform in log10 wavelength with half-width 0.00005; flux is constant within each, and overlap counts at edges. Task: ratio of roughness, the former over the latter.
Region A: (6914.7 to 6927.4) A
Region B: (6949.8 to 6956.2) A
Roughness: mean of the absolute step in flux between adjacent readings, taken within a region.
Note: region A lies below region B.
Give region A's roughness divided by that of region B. 0.62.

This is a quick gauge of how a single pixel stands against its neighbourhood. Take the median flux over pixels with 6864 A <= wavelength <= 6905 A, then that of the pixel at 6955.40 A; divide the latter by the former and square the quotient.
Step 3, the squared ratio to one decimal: 1.8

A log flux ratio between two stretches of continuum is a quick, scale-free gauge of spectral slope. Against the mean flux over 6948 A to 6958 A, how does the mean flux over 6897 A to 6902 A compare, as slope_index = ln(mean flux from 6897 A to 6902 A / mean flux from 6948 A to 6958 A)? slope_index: -0.4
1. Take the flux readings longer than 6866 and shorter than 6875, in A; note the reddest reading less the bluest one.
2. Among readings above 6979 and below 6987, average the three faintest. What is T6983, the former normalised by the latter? 0.12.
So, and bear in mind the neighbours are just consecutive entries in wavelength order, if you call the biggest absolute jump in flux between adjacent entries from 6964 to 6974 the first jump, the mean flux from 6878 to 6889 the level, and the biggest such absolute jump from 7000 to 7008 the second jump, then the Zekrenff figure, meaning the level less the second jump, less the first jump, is 15.5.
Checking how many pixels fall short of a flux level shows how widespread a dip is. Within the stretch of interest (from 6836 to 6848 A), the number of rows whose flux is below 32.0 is 8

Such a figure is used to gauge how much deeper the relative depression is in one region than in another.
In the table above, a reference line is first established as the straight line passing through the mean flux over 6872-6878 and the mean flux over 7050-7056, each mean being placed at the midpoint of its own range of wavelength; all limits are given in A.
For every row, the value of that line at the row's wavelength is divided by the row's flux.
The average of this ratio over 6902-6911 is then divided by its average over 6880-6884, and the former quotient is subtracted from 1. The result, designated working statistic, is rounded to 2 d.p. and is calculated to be -0.19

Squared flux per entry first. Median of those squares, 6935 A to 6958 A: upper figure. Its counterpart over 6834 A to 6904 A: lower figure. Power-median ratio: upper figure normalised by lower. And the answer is 2.15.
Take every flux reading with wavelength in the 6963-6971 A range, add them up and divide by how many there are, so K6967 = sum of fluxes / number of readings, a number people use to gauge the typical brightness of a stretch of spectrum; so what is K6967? 33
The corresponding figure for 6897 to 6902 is 22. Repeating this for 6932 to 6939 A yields 28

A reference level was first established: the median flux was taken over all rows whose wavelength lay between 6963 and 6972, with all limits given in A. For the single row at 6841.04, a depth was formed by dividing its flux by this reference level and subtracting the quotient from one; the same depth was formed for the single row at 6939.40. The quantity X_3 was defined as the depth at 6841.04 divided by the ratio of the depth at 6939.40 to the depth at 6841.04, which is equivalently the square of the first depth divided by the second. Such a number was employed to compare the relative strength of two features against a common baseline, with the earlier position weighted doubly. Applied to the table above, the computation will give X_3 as 3.5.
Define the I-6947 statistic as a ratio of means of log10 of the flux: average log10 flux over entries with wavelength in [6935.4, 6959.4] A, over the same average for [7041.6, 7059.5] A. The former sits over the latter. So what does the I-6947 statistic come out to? 0.92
